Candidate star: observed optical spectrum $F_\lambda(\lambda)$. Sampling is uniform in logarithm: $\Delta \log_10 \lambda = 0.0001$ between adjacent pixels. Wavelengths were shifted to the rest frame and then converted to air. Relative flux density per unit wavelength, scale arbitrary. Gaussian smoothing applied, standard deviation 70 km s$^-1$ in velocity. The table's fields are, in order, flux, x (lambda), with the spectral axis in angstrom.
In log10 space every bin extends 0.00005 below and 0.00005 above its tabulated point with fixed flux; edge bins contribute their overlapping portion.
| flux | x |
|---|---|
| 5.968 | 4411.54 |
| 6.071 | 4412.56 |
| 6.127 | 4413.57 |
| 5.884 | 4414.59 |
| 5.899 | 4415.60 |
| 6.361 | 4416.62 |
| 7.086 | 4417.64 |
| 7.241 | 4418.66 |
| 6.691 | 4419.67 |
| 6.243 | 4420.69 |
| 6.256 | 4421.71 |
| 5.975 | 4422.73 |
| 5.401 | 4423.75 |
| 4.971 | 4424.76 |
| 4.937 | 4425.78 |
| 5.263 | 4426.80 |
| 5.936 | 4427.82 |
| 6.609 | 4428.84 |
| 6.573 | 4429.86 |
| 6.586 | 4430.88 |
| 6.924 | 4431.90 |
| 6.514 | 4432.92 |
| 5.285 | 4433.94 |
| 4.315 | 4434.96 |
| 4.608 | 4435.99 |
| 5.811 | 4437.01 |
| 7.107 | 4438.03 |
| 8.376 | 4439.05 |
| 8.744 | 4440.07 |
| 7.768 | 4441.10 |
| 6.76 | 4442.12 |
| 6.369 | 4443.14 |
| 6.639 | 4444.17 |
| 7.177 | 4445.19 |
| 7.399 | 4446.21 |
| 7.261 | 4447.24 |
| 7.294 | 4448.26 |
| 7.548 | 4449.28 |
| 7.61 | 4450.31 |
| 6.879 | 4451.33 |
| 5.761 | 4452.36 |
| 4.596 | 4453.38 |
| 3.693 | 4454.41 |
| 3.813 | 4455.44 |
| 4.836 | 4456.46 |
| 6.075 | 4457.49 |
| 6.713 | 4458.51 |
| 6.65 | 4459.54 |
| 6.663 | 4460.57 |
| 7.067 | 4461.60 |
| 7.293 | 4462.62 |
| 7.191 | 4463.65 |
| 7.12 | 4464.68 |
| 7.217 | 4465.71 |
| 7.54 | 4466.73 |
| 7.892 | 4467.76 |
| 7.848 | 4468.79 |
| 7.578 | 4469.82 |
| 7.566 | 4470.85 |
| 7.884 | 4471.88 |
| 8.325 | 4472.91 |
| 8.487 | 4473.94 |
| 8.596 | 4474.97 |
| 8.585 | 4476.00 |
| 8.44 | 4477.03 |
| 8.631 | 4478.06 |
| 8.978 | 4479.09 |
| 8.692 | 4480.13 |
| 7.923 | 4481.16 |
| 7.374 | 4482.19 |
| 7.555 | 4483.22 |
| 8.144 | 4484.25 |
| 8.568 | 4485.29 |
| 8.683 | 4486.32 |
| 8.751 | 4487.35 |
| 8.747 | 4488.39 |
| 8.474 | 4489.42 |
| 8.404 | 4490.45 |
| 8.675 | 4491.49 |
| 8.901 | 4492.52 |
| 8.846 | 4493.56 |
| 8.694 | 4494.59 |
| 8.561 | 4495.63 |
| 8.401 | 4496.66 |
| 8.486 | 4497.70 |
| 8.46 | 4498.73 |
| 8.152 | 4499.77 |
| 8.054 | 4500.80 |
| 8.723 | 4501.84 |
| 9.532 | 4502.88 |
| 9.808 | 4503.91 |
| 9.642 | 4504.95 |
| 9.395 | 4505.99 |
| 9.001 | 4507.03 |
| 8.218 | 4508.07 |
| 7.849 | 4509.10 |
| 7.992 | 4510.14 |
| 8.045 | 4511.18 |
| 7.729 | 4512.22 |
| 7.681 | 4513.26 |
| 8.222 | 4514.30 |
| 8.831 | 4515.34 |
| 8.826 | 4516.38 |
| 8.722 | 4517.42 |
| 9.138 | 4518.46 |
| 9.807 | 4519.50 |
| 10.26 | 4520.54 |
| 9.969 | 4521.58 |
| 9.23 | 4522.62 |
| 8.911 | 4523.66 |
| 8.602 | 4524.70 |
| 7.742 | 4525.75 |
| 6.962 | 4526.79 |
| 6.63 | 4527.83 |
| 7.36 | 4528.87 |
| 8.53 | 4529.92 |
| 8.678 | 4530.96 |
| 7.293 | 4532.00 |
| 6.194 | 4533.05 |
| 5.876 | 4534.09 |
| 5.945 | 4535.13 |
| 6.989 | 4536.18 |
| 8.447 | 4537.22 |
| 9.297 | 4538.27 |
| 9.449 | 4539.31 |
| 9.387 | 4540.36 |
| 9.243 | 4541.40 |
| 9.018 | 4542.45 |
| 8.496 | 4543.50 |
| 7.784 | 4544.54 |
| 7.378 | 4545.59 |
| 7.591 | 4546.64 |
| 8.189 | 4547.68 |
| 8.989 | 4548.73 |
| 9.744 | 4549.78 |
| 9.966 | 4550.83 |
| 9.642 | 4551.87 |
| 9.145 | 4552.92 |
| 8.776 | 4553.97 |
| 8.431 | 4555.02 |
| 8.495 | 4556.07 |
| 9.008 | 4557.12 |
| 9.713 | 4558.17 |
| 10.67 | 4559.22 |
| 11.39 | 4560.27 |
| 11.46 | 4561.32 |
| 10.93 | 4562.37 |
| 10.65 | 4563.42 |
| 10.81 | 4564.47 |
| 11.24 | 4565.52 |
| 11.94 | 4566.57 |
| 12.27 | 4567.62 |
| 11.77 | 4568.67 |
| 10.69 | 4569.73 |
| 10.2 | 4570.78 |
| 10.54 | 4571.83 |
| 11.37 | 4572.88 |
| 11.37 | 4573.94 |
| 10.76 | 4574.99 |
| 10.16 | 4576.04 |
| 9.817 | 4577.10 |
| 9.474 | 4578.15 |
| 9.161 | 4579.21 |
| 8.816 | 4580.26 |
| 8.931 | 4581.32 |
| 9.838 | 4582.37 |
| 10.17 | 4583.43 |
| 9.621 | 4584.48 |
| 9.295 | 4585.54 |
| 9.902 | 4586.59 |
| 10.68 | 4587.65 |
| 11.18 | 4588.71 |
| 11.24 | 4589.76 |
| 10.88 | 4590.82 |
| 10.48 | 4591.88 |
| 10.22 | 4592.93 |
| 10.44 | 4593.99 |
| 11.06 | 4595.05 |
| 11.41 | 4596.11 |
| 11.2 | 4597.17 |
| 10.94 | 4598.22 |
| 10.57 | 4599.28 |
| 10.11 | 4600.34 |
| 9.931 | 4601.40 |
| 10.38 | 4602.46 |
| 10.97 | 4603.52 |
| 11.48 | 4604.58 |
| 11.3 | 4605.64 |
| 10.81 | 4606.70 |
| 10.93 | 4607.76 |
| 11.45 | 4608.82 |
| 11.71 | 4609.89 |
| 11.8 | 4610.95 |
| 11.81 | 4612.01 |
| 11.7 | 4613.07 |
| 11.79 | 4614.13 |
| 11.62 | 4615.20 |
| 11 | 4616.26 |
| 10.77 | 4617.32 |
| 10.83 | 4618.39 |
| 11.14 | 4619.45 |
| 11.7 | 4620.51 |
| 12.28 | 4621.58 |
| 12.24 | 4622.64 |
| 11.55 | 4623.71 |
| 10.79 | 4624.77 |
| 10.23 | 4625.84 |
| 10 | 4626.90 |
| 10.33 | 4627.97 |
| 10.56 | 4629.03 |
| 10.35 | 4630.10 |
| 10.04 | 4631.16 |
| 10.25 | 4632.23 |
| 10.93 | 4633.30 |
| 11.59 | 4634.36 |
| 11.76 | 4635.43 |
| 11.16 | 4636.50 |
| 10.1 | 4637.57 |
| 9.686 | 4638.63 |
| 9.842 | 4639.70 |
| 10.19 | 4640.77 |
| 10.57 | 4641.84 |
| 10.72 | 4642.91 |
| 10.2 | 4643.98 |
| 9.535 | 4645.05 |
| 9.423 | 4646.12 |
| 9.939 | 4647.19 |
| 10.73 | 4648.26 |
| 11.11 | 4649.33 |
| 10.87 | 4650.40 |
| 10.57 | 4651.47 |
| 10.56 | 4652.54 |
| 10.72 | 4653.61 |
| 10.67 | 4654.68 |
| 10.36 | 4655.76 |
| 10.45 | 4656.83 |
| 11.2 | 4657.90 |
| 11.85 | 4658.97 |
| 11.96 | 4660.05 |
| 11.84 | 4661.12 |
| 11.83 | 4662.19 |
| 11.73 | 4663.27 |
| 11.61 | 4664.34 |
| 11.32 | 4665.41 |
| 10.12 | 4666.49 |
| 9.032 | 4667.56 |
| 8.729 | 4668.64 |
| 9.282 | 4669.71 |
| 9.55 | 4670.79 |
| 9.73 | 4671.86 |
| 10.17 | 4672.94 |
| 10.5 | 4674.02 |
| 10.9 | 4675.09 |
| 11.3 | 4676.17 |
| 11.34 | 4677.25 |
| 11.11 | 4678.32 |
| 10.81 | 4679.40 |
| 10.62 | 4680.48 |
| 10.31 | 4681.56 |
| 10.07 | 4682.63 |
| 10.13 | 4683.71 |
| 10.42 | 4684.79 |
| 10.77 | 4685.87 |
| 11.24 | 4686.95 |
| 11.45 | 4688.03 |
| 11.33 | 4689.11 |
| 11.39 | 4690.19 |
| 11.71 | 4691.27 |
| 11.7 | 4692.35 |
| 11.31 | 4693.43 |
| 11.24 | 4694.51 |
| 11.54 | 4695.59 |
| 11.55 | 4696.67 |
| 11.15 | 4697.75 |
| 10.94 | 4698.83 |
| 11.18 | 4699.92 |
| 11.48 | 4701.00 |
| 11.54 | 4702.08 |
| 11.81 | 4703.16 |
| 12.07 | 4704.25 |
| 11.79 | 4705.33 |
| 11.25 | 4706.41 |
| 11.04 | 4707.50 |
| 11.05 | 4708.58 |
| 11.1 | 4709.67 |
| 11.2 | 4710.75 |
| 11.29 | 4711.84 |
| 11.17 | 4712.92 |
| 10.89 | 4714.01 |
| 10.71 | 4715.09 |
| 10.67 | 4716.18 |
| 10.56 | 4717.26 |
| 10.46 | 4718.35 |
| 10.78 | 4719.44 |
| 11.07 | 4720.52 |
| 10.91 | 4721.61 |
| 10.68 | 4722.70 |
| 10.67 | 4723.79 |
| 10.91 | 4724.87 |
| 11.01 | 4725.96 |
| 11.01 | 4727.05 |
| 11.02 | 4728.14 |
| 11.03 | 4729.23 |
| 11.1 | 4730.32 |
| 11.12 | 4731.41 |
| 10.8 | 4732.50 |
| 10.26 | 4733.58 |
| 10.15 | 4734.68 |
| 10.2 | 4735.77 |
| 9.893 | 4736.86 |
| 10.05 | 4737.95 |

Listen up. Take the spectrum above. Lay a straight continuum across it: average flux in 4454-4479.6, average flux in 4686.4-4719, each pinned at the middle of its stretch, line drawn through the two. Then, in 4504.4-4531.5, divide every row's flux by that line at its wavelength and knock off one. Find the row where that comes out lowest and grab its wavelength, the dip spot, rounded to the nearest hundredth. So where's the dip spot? 4527.83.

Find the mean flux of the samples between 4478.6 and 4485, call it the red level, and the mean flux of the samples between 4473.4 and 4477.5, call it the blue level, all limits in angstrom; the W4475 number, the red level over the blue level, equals 0.95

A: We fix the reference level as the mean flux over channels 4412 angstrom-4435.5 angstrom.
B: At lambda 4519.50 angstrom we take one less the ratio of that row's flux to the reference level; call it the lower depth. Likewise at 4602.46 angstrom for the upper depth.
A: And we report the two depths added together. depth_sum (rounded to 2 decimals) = -1.34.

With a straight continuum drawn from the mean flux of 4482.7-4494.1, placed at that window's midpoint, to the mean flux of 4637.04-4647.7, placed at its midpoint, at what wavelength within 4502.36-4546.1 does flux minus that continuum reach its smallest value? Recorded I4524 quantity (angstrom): 4534.09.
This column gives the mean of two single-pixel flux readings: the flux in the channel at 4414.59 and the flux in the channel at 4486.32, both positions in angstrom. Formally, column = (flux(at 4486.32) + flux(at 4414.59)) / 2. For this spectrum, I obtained 7.28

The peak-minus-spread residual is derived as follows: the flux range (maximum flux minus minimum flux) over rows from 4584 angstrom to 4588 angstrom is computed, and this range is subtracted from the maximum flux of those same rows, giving 9.3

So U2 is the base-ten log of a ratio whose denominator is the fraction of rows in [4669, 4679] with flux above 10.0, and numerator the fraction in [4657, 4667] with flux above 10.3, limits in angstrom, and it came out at 0.12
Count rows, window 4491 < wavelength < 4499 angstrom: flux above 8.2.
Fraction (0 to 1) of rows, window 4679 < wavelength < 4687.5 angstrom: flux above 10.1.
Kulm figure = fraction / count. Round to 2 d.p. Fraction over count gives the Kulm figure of 0.11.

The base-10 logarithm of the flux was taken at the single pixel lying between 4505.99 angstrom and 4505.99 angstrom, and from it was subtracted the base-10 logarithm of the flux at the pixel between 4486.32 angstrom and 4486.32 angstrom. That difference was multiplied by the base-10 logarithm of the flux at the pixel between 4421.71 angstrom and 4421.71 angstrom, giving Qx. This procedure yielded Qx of 0.027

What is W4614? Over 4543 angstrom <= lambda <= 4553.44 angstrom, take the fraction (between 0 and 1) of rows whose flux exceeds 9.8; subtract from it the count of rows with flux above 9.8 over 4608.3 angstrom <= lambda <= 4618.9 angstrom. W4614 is -9.9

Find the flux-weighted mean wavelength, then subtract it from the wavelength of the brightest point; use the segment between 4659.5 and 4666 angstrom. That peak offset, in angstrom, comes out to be -2.6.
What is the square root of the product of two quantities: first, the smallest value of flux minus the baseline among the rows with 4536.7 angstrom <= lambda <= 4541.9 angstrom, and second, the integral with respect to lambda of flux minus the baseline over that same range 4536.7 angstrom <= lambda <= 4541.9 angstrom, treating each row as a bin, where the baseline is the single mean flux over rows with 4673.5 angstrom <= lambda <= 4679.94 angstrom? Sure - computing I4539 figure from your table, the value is 4.9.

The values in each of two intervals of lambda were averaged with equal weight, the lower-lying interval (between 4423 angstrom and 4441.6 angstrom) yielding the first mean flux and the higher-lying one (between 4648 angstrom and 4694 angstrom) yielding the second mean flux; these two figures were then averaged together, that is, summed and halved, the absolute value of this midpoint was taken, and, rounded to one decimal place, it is 8.5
